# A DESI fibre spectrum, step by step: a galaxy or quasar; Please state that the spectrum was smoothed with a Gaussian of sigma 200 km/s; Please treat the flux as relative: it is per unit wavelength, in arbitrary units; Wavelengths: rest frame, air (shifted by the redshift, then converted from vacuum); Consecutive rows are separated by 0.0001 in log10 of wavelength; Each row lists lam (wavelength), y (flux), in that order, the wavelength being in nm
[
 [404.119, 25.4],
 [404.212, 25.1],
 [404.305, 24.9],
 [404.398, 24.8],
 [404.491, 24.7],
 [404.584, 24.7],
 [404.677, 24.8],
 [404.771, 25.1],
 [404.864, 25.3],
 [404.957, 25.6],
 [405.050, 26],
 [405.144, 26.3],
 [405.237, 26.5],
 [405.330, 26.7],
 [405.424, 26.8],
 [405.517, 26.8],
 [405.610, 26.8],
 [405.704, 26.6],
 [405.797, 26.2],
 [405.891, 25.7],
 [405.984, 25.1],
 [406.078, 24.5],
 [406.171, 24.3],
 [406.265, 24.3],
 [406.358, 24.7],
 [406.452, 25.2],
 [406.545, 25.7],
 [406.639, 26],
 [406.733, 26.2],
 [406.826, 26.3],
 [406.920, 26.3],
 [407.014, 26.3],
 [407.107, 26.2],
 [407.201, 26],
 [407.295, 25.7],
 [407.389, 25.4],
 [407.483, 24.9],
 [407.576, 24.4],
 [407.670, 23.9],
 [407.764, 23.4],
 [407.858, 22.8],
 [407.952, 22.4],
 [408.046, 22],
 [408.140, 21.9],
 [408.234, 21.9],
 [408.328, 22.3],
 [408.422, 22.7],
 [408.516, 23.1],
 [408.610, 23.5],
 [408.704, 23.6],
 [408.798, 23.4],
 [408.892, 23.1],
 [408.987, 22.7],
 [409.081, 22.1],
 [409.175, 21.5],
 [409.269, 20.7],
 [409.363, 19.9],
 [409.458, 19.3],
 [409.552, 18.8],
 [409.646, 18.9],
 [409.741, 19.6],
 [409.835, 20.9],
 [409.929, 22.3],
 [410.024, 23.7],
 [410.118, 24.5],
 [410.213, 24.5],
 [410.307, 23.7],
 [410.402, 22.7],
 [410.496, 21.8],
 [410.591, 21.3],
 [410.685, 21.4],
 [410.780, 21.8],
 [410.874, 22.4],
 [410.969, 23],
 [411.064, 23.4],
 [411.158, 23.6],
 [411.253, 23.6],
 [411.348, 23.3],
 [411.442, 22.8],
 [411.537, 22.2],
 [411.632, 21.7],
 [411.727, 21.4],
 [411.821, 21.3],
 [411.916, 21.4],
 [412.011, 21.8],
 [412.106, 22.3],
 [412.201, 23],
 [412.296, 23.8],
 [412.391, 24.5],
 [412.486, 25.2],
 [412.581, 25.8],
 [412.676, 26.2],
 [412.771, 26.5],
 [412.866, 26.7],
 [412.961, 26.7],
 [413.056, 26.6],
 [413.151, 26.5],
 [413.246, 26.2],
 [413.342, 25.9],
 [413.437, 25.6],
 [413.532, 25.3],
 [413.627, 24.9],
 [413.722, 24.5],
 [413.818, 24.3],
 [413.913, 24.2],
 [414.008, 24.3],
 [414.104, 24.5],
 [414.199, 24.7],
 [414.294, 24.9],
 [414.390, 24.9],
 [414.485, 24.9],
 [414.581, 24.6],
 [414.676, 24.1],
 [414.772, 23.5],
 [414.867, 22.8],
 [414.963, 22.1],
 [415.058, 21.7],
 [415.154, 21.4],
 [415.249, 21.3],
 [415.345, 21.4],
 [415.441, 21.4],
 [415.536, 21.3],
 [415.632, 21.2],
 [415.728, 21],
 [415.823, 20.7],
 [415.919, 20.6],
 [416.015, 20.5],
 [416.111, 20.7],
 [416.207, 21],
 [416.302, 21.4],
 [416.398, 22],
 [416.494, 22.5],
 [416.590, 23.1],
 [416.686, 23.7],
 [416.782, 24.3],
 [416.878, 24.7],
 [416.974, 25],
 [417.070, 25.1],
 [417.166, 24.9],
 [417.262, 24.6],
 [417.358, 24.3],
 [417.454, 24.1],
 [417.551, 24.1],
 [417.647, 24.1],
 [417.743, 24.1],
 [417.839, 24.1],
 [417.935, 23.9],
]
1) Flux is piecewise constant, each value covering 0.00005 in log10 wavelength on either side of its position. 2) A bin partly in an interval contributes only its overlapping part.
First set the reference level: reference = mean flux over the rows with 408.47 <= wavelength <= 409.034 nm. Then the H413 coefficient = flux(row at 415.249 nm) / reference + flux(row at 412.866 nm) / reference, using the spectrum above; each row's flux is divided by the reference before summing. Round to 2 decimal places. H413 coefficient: 2.07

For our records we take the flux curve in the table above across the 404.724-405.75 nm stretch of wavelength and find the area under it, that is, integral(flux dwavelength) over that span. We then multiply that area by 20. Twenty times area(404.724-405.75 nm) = 538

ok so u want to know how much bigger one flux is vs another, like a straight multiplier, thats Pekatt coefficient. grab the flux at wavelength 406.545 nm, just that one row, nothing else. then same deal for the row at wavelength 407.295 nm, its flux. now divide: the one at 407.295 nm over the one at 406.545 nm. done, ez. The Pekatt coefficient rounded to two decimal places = 1.00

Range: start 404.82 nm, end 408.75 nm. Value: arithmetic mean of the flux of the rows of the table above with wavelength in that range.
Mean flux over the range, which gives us 24.9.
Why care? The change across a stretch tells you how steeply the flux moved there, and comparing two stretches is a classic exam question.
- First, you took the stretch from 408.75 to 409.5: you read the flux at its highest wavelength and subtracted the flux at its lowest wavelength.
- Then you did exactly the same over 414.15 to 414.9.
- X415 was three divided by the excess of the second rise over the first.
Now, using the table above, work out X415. 1.4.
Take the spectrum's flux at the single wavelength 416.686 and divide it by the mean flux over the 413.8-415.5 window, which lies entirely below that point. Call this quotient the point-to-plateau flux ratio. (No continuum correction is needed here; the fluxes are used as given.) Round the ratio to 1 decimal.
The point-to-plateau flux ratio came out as 1.0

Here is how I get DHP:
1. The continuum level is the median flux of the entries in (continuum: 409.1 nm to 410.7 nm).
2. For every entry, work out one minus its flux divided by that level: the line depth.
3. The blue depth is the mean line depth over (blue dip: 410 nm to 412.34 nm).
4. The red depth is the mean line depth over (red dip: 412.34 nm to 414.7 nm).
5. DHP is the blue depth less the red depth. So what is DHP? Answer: 0.12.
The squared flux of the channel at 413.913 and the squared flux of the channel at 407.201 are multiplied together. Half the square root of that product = 315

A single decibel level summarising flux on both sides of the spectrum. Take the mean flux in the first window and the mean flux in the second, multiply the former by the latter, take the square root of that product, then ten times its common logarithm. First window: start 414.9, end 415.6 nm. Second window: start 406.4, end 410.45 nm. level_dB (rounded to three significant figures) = 13.5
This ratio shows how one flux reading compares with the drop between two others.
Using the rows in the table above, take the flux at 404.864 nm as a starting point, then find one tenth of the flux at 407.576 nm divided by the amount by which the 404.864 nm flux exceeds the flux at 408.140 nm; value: 0.7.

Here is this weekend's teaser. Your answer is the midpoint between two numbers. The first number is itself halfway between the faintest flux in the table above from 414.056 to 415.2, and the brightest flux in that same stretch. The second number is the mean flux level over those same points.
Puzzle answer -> 23.4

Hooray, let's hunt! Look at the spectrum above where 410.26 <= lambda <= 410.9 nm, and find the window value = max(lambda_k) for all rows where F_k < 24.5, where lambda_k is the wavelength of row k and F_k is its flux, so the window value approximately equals 410.874 nm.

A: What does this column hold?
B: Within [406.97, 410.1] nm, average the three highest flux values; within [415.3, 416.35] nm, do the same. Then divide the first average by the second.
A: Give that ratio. 1.22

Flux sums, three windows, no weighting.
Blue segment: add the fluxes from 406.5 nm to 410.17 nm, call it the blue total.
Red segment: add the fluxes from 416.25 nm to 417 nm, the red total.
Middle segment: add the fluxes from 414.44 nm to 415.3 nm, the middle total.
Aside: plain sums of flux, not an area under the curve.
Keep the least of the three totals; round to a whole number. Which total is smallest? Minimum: 187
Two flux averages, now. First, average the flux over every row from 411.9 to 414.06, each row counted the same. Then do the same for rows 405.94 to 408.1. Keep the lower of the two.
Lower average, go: 24.9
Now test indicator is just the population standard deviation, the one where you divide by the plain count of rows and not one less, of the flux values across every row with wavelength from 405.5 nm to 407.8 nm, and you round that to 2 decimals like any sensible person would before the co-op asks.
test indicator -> 0.94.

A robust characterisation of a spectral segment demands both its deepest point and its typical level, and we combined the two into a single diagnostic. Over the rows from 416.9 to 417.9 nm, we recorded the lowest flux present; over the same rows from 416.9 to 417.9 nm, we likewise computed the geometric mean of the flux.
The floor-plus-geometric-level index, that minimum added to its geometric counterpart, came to 48.5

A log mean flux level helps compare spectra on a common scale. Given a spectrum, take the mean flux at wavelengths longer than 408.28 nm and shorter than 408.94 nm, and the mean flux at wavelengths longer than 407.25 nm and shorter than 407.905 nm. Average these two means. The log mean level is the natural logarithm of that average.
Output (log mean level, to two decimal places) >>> 3.17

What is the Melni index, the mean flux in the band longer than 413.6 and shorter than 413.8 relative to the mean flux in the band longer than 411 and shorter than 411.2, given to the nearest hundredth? 1.05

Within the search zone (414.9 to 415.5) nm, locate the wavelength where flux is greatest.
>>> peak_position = 414.963 nm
